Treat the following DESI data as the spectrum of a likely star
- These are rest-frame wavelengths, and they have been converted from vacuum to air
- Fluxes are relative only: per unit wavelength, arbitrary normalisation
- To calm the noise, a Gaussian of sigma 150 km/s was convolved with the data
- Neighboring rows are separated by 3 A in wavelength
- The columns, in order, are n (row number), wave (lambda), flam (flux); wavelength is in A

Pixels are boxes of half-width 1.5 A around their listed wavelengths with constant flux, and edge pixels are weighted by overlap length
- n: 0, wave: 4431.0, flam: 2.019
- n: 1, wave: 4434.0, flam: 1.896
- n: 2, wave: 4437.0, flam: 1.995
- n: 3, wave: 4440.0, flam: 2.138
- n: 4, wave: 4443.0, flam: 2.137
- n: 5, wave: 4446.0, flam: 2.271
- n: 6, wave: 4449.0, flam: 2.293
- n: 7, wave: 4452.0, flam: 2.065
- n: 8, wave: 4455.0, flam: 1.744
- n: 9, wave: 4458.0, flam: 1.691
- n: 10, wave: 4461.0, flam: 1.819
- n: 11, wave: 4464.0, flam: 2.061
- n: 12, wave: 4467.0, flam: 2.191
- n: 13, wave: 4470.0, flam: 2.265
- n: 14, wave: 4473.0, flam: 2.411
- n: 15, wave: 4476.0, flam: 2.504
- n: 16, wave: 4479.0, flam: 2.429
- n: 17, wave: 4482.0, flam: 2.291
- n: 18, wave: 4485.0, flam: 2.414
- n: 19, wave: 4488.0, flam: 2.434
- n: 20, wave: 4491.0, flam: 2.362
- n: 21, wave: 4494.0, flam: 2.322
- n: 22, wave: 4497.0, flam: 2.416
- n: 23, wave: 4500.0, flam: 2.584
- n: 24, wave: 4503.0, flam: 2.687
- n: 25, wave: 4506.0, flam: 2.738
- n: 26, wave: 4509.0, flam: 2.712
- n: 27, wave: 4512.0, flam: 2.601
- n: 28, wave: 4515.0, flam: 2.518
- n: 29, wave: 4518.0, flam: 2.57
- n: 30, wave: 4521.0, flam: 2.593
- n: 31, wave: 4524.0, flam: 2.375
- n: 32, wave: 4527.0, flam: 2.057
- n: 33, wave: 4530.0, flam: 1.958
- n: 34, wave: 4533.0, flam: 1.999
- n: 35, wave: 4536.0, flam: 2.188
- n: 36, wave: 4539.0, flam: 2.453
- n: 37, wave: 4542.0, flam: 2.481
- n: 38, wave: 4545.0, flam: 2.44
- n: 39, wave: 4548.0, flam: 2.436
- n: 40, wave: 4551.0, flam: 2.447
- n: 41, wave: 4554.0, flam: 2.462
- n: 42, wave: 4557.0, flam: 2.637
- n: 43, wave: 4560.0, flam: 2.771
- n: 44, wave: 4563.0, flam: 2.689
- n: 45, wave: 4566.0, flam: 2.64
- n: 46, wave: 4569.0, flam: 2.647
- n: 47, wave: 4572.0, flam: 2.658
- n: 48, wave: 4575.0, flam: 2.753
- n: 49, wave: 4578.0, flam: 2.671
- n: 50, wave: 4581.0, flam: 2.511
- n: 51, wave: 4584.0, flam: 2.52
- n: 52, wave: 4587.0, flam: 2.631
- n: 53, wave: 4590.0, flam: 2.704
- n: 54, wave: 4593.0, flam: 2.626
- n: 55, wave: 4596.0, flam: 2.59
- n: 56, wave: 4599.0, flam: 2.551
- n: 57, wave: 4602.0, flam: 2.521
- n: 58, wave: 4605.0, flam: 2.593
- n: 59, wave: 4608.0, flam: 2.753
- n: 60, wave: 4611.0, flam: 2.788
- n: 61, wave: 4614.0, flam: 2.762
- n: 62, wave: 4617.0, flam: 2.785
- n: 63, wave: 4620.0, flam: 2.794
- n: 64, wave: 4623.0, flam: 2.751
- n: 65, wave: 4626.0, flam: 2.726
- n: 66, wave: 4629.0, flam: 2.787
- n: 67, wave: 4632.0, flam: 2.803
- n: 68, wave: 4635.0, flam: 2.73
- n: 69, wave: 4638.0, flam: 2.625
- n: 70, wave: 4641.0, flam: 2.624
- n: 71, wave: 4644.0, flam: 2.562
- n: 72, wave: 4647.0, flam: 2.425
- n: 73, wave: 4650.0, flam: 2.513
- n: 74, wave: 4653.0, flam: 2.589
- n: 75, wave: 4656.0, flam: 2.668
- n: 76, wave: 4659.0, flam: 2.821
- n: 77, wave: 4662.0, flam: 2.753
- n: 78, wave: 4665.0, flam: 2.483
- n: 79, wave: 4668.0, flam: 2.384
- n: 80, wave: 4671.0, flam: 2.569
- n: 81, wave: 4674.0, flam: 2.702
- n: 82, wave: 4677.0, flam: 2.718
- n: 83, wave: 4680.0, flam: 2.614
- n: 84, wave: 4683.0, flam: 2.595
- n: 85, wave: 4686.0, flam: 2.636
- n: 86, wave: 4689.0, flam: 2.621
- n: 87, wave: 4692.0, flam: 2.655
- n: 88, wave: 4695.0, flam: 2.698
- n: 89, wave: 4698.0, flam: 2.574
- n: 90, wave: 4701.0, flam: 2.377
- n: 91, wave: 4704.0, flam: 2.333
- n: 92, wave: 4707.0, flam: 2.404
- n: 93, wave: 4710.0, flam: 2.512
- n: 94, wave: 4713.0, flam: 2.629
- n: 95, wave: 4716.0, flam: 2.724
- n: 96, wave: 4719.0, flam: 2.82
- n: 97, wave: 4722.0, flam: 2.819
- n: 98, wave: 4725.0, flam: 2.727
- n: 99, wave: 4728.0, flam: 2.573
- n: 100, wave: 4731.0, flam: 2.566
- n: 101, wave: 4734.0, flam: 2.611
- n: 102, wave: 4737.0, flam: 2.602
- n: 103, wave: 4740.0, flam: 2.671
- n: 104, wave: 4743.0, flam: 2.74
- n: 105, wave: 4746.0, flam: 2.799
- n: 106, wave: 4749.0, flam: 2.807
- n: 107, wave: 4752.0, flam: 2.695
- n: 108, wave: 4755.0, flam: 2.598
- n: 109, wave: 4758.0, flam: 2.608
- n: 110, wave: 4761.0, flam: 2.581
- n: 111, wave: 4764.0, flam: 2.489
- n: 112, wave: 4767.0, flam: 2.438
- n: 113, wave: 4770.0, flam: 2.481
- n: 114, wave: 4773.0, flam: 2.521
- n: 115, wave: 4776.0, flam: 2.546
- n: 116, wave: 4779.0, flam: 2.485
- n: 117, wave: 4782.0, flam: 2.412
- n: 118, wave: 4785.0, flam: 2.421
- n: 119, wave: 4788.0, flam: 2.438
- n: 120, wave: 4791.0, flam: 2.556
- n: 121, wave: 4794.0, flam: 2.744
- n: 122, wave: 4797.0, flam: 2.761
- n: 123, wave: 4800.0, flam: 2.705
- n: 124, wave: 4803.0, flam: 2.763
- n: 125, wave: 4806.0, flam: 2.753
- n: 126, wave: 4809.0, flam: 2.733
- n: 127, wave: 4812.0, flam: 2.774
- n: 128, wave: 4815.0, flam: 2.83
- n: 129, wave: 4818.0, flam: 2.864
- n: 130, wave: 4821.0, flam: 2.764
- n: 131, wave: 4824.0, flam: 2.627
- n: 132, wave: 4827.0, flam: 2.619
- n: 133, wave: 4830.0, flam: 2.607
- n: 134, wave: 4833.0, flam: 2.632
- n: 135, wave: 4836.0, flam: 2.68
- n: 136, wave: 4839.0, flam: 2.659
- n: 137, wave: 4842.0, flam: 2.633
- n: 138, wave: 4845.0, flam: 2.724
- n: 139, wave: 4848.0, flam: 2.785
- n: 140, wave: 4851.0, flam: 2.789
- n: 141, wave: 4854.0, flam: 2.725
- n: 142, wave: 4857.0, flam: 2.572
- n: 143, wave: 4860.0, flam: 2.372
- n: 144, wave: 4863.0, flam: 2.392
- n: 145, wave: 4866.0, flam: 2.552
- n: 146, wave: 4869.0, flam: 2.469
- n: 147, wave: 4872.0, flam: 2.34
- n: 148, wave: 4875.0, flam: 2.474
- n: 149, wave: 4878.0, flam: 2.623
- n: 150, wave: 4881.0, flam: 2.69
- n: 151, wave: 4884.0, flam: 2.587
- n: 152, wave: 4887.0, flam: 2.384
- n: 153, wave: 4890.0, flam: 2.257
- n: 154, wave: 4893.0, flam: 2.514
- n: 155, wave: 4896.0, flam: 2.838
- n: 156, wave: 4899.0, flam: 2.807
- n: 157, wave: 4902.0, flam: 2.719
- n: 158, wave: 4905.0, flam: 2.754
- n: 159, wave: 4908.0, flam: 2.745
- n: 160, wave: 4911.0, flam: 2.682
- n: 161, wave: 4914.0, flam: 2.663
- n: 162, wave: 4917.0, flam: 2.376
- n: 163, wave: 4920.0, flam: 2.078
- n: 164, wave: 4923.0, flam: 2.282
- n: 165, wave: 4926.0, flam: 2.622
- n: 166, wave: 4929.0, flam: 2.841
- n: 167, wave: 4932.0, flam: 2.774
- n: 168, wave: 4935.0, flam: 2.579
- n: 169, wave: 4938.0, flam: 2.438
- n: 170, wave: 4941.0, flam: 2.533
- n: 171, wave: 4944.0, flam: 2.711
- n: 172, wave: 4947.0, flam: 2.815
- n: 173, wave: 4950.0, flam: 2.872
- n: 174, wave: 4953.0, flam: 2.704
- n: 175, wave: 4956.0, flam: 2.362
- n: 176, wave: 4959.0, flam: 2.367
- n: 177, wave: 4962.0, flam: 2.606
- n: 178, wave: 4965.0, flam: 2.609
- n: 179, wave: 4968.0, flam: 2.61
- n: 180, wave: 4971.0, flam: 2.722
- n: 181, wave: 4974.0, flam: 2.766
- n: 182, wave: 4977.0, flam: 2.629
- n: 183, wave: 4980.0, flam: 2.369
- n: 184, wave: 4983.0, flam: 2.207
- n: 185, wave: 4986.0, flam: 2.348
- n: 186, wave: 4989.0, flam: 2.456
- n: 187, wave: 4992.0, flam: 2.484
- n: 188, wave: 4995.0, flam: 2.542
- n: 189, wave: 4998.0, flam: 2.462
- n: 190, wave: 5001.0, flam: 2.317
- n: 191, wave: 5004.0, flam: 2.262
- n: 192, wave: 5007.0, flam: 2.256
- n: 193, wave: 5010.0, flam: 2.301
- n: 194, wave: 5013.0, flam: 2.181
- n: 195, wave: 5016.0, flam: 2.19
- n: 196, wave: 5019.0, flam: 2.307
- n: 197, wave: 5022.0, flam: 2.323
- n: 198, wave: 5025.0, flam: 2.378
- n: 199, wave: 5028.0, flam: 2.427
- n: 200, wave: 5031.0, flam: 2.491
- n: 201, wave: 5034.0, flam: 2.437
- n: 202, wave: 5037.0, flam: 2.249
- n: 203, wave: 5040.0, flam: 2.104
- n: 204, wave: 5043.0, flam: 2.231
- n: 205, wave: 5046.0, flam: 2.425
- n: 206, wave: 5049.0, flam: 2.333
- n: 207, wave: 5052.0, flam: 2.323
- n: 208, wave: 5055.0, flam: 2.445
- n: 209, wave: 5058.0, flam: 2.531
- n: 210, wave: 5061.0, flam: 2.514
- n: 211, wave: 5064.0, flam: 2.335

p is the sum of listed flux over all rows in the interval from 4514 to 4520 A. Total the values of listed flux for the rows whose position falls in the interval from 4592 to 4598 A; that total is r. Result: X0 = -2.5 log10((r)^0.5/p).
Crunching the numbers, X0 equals 0.87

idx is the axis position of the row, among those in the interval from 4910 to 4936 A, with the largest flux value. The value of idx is 4929.0 A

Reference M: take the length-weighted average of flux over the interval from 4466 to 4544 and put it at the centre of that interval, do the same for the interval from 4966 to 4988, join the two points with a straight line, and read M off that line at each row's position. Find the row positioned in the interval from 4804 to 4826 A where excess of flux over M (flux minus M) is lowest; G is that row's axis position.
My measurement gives 4824.0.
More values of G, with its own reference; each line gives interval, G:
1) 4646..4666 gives 4647.0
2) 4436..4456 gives 4455.0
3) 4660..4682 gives 4668.0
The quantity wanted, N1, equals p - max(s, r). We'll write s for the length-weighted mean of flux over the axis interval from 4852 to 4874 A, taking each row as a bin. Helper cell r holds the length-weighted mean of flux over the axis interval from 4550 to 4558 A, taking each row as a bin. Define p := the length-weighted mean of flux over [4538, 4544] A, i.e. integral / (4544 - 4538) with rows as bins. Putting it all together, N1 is -0.05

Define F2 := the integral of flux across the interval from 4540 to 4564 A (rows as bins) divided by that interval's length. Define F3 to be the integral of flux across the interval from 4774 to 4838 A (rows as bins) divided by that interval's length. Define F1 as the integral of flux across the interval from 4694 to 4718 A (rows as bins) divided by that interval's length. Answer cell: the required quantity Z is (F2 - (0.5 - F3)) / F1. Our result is 1.85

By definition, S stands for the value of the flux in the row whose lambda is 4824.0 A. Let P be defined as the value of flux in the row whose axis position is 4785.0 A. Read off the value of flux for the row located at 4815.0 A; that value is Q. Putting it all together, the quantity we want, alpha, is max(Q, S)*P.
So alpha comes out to 6.9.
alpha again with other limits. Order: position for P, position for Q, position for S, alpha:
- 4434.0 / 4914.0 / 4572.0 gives 5.0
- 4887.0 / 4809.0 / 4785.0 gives 6.5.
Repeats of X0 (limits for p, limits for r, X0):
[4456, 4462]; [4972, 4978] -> 0.45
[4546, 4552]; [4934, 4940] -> 0.85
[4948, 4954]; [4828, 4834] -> 0.97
